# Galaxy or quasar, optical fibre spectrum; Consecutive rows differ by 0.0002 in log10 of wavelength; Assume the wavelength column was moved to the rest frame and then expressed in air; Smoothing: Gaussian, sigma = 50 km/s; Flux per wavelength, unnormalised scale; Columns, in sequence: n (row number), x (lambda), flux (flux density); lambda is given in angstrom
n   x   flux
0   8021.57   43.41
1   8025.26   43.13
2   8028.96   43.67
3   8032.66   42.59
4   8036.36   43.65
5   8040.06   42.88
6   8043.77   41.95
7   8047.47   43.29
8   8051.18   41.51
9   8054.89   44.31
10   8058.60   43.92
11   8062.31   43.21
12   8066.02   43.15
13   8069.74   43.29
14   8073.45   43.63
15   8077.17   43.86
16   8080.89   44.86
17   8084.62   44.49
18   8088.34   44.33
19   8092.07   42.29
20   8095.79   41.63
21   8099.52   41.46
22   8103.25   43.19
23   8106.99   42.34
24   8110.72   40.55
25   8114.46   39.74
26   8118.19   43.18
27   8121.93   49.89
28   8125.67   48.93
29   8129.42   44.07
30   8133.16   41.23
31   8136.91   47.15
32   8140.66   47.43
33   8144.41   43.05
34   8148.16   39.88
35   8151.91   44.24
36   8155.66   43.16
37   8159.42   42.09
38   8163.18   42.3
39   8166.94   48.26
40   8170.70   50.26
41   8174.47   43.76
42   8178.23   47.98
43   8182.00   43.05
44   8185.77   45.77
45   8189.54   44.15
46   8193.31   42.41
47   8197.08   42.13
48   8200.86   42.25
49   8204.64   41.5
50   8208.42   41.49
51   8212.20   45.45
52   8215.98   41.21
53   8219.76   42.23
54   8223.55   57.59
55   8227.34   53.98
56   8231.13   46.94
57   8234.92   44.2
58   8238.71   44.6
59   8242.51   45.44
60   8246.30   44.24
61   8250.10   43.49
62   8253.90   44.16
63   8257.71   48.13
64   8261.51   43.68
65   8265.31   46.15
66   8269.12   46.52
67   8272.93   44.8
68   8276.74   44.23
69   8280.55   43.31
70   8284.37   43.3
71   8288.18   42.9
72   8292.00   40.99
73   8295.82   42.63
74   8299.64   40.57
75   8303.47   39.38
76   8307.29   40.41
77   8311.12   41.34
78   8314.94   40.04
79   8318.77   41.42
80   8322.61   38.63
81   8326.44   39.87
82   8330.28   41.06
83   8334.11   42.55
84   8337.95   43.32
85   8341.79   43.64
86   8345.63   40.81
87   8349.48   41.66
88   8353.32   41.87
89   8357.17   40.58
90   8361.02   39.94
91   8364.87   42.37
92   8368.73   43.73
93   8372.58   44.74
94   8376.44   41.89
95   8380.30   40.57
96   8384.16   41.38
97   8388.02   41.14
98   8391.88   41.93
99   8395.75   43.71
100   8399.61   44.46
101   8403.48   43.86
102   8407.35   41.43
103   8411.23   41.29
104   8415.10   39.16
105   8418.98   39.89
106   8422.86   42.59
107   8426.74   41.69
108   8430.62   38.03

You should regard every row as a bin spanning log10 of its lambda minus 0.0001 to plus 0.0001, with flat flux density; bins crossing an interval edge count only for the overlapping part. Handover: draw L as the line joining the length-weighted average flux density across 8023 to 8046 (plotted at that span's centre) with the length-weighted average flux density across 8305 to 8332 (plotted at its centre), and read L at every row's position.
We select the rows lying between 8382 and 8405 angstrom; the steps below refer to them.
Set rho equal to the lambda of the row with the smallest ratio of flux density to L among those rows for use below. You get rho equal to 8388.02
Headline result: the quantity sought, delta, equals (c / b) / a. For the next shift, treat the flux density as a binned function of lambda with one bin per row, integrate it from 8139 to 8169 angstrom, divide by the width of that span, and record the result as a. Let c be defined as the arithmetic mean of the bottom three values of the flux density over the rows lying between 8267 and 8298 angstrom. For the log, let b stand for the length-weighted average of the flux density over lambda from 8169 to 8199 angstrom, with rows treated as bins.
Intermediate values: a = 43.8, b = 44.9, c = 42.2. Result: 0.0214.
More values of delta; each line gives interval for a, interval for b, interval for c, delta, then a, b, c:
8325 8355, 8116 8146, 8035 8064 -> 0.0221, 41.9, 45.6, 42.1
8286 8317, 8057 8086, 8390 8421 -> 0.0223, 41.1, 43.8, 40.1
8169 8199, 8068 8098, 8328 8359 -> 0.0209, 44.9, 43.5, 40.8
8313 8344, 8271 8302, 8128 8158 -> 0.0234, 41.3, 42.8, 41.4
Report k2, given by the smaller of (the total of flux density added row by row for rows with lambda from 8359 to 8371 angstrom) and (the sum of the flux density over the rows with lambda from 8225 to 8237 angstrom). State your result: 126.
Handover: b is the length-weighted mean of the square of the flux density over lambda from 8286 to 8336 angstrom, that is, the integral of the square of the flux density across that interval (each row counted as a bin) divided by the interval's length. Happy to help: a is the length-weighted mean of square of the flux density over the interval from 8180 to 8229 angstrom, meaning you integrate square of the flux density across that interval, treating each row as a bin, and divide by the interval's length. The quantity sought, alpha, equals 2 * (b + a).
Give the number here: 7419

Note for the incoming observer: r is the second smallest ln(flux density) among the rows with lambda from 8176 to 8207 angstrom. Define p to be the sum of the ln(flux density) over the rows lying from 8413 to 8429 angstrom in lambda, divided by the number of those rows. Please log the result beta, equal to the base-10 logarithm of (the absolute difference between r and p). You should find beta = -1.5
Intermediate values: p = 3.71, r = 3.74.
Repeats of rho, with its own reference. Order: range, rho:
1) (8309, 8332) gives 8322.61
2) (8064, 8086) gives 8066.02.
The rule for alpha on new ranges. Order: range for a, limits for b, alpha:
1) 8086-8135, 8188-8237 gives 7876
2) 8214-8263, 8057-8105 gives 8060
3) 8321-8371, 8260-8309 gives 7169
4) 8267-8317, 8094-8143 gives 7471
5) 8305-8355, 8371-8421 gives 6932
